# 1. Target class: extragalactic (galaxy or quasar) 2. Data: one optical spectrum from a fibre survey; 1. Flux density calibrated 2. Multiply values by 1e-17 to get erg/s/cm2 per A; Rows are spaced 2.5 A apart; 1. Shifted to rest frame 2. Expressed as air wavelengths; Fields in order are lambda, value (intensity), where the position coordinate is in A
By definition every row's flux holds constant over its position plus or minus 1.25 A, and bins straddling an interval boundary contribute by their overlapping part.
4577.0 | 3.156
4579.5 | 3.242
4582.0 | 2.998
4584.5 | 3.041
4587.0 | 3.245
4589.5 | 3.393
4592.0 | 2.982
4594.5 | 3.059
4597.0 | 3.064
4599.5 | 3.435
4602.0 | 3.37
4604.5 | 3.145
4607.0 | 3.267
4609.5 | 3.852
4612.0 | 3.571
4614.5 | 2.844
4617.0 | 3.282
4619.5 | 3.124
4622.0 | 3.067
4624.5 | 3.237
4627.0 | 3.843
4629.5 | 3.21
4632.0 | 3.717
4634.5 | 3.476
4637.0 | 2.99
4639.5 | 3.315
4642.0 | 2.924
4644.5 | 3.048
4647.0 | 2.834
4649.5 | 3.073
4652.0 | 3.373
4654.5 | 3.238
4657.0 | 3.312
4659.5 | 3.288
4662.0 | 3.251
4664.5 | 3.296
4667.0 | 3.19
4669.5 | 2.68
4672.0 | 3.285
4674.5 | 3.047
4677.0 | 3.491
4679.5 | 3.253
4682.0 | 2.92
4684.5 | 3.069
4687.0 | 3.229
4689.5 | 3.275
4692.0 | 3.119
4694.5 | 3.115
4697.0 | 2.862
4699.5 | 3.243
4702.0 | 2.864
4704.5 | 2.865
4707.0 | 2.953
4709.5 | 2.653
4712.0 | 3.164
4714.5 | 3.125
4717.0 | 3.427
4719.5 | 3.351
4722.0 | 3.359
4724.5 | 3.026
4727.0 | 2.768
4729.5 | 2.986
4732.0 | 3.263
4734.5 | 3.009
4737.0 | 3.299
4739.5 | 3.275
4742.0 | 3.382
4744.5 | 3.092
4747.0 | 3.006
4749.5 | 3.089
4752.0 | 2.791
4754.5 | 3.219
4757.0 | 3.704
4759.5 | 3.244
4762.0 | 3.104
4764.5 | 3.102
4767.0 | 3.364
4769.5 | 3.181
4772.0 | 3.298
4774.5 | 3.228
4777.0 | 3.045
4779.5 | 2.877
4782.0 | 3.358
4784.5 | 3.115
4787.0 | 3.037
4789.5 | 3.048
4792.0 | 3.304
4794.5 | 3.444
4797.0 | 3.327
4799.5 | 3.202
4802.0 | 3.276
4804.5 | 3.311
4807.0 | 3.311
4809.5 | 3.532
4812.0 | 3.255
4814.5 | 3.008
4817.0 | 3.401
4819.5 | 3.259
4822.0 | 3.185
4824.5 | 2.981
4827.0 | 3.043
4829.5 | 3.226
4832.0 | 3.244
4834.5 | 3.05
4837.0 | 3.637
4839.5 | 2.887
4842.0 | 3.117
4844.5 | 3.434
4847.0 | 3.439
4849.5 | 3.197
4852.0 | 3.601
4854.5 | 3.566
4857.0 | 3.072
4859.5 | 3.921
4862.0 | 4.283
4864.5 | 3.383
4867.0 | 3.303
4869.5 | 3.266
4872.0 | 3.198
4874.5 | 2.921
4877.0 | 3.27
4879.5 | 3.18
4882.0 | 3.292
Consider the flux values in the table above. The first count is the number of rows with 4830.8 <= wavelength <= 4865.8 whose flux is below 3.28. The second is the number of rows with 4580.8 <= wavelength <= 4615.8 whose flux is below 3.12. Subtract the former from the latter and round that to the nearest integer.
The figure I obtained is 0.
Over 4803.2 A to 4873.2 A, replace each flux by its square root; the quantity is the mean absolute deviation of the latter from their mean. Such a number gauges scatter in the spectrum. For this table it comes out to 0.057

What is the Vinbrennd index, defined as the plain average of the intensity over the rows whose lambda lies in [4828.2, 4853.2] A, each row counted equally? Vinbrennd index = 3.28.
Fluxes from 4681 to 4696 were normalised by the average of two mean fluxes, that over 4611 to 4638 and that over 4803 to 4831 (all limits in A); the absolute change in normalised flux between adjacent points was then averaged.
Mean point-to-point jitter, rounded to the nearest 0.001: 0.032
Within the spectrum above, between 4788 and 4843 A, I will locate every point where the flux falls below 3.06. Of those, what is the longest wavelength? 4839.5 A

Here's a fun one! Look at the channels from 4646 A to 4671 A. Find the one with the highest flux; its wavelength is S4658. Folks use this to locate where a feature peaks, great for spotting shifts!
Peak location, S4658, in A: 4652.0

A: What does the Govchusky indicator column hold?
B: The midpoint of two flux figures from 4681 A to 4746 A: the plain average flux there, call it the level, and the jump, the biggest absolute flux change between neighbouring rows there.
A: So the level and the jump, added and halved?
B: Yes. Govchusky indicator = 1.81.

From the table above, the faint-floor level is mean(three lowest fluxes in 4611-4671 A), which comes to 2.79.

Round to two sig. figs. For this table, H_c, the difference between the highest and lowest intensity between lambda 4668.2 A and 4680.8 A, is 0.81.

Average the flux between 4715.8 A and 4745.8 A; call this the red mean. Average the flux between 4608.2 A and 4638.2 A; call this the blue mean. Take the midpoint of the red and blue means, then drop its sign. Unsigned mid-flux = 3.27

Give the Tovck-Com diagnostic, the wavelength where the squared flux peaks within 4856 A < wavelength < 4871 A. 4862.0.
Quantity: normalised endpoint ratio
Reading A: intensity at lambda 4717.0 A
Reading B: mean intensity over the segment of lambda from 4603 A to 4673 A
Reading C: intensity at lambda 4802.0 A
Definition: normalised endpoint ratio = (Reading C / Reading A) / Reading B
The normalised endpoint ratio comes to 0.295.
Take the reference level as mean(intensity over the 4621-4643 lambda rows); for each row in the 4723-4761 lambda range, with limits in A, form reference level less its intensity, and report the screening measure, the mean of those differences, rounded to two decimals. 0.17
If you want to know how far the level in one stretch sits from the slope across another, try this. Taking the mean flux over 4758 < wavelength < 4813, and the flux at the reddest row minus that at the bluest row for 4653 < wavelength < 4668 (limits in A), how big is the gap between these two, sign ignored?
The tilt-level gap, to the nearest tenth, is 3.3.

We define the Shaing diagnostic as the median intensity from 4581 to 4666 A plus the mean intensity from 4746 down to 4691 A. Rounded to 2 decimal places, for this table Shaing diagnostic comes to 6.34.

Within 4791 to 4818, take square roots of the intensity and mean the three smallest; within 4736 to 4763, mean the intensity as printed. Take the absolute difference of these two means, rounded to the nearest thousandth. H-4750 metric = 1.424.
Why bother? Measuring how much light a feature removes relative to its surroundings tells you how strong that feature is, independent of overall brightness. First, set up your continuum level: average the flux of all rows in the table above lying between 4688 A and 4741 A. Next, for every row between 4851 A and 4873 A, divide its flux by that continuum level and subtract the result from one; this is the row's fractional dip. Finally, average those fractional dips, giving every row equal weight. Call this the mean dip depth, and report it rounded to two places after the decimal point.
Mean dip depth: -0.13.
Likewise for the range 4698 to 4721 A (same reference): 0.01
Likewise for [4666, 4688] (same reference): -0.01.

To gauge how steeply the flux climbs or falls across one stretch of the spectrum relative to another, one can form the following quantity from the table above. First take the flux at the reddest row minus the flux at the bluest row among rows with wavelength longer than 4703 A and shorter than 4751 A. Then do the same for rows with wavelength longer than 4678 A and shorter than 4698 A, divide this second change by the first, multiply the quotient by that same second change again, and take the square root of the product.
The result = 0.83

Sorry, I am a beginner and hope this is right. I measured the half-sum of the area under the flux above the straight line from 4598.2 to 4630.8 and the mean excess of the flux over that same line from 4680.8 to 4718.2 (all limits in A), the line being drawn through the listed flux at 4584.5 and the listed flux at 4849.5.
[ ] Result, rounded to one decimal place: 4.3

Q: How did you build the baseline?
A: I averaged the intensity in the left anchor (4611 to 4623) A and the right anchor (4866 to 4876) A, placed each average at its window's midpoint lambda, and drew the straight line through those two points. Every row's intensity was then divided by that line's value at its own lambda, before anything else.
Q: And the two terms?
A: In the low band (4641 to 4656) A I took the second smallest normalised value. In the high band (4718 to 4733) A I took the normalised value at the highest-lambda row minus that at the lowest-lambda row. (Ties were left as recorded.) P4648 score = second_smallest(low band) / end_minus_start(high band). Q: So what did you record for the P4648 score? -33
